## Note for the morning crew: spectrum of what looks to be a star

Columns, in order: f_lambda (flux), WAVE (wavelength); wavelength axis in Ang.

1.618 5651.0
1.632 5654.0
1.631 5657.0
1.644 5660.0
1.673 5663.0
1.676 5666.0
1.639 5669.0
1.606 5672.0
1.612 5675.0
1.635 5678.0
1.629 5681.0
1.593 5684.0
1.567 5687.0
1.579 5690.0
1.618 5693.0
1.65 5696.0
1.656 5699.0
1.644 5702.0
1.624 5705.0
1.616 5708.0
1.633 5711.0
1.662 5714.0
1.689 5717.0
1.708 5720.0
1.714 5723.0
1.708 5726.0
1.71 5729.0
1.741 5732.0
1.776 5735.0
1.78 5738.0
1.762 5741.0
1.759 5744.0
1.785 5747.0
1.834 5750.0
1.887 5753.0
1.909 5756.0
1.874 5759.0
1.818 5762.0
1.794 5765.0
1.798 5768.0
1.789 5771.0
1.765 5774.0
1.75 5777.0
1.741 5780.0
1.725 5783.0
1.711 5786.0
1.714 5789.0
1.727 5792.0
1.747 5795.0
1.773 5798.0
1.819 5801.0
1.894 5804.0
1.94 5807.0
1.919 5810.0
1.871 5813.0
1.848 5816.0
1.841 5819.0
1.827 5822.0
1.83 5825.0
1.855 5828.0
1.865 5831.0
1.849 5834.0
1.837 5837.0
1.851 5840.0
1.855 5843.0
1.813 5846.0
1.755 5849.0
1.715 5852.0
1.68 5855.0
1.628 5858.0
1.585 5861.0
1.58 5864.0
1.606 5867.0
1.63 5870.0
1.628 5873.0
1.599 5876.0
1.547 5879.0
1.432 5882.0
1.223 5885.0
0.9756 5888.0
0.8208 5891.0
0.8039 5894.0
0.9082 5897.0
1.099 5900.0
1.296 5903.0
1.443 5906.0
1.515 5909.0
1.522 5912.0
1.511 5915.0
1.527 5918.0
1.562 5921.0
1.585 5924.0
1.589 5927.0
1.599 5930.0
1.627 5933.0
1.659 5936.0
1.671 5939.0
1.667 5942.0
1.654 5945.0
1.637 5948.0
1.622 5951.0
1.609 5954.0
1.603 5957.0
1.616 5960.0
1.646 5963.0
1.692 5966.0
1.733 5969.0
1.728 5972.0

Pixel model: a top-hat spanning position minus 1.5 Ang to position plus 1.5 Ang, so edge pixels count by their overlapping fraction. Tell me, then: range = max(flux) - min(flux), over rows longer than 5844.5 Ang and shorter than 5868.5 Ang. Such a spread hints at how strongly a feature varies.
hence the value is 0.23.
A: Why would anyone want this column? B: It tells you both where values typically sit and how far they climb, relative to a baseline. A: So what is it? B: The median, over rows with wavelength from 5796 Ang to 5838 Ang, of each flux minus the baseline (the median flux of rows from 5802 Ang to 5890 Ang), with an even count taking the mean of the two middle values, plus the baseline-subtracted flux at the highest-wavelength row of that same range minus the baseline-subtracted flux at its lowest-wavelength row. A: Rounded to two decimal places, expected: 0.10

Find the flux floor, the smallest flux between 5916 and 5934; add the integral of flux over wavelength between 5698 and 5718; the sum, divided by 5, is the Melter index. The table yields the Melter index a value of 7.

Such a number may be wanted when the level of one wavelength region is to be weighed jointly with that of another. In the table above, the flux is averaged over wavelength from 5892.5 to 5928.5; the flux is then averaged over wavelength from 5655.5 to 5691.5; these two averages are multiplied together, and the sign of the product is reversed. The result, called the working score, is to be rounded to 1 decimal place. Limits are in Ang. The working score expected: -2.2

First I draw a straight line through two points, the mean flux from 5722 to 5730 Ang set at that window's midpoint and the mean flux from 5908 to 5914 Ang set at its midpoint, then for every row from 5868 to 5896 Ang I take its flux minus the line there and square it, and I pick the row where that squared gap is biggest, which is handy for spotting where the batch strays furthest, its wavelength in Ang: 5894.0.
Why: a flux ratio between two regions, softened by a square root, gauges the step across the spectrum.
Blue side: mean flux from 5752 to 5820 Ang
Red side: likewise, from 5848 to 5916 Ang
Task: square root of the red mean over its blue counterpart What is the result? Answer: 0.88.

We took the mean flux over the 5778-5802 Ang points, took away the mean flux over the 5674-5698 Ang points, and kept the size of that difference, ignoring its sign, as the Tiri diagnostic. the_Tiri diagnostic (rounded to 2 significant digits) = 0.13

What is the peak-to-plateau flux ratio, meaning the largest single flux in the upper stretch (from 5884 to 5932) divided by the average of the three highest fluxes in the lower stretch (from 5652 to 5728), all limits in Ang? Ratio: 0.94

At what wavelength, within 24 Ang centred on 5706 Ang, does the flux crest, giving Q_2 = 5717.0 Ang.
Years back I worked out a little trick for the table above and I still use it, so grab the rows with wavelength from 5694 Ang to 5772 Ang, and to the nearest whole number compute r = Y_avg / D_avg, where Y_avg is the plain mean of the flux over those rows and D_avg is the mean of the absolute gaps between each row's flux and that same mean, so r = 25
